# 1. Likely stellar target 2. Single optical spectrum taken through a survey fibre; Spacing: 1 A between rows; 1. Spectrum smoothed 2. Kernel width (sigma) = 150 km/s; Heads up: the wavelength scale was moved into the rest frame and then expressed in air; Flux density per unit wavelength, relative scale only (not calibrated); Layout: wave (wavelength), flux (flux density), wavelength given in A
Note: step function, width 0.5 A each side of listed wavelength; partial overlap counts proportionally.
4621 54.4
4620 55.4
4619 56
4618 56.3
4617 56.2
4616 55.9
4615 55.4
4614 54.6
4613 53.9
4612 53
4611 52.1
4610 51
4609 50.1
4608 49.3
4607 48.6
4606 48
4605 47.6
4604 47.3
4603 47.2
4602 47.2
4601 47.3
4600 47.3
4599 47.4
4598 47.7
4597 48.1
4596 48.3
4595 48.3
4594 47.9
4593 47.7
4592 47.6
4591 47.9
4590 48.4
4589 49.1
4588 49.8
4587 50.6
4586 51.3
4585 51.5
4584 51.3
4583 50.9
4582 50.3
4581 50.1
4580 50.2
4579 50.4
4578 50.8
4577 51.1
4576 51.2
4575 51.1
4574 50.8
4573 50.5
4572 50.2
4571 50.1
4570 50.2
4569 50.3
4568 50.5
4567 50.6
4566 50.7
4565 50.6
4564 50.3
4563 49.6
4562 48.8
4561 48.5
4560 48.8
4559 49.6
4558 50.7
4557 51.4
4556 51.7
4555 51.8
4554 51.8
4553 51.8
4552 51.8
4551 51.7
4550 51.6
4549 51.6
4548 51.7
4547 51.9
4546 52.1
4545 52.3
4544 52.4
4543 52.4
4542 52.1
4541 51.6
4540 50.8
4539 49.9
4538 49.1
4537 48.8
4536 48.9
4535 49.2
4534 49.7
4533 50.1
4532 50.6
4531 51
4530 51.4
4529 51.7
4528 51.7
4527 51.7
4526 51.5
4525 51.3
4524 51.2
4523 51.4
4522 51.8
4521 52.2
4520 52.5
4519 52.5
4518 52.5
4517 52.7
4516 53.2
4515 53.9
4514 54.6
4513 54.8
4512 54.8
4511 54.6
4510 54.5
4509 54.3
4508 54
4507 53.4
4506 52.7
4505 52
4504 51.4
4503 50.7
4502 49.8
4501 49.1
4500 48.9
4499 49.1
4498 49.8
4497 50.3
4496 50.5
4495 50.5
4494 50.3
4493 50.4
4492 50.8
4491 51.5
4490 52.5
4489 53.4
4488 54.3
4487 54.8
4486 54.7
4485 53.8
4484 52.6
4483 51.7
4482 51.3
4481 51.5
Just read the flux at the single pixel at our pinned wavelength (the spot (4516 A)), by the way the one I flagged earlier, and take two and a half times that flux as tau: 133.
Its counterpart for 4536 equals 122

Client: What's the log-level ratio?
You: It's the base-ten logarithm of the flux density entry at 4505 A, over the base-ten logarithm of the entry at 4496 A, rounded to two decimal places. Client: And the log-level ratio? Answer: 1.01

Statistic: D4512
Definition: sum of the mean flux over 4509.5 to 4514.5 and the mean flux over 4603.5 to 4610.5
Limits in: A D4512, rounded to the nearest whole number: 104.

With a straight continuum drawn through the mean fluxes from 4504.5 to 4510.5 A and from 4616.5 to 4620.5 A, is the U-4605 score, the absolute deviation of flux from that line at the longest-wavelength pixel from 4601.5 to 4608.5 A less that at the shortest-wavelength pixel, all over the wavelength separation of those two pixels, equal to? -0.33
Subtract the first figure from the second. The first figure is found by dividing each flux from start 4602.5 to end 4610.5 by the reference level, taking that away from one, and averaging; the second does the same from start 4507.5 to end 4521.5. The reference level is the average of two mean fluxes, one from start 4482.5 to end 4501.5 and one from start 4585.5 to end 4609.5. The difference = -0.10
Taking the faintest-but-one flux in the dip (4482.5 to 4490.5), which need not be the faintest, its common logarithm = 1.72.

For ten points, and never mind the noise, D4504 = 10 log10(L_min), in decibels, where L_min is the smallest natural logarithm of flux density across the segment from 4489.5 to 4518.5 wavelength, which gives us 5.90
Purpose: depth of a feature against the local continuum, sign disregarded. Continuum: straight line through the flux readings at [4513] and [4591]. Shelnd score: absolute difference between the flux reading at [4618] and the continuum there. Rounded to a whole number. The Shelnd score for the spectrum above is 11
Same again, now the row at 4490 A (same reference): 4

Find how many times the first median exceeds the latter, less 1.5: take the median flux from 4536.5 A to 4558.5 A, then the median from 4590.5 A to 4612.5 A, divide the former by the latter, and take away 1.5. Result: -0.421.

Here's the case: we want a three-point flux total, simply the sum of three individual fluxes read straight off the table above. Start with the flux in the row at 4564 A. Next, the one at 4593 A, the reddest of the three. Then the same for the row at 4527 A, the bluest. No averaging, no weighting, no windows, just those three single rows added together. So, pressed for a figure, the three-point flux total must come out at 150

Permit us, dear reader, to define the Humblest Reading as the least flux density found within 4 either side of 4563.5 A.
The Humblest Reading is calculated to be 48.5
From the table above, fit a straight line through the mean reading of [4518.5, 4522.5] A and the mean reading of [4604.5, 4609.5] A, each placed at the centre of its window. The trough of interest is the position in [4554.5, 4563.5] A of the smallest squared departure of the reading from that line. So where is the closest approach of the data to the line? 4558 A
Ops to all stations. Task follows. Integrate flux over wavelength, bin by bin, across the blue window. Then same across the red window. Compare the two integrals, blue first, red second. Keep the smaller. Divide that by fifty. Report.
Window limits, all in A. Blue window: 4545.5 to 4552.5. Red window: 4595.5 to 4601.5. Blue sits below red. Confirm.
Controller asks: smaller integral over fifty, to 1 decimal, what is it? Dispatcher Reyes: 5.7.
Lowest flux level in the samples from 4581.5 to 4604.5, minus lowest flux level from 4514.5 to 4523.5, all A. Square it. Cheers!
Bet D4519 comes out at 17.6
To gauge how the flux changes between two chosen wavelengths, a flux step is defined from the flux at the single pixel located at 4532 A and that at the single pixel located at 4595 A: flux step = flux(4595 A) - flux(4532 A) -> -2.3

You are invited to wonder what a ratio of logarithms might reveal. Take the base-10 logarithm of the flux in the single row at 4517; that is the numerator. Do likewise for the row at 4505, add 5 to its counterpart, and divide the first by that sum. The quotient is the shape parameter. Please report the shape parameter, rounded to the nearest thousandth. 0.256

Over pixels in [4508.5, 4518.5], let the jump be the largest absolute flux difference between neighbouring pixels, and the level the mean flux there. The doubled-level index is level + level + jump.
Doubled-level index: 109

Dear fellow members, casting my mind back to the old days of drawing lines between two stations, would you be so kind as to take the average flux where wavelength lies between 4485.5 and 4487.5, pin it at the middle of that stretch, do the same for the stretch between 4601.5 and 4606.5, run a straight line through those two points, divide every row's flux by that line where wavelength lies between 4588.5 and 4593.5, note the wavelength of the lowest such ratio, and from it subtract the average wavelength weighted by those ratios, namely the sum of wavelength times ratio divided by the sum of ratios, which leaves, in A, 1.0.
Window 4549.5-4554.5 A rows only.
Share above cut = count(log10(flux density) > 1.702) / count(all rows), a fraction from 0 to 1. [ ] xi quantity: 1.0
